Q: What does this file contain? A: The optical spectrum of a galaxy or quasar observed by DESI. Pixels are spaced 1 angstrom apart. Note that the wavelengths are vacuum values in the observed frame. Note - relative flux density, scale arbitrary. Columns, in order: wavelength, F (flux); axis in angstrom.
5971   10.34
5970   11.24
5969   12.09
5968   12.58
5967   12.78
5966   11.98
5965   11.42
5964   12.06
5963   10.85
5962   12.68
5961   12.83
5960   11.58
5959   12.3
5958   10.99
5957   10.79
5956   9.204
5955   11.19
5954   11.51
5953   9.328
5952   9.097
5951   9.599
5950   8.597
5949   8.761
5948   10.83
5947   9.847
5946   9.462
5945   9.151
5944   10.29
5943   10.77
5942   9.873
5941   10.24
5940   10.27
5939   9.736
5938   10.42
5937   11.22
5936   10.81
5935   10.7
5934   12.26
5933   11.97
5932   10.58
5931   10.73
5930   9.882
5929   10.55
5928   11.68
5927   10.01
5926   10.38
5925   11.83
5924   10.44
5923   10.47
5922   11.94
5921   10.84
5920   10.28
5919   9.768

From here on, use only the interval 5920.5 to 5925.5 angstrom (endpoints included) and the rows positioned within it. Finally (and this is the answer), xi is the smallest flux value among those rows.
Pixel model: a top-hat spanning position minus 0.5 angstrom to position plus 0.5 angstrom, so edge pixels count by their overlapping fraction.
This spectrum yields 10.44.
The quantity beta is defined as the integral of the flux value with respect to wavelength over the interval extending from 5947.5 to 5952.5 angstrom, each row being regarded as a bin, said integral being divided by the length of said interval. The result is 9.4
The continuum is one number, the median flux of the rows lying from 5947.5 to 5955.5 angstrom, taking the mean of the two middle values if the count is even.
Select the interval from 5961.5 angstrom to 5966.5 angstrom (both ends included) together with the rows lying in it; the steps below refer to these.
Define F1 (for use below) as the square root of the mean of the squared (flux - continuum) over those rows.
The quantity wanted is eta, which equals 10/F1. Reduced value 4.1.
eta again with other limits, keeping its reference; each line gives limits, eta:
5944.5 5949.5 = 13.9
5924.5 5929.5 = 6.2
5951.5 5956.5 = 8.2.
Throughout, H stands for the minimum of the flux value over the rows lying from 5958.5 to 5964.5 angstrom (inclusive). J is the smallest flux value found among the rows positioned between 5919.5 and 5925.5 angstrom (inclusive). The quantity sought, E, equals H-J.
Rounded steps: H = 10.85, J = 10.28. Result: 0.6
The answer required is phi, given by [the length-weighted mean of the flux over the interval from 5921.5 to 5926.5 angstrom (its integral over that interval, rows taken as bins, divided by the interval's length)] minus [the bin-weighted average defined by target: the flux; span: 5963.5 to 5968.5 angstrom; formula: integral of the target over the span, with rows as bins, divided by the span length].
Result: -1.2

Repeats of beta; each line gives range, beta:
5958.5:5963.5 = 12.0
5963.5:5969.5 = 12.2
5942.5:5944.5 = 10.5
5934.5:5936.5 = 10.8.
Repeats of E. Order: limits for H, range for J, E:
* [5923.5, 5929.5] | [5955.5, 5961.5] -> 0.8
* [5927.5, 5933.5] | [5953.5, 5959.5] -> 0.7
